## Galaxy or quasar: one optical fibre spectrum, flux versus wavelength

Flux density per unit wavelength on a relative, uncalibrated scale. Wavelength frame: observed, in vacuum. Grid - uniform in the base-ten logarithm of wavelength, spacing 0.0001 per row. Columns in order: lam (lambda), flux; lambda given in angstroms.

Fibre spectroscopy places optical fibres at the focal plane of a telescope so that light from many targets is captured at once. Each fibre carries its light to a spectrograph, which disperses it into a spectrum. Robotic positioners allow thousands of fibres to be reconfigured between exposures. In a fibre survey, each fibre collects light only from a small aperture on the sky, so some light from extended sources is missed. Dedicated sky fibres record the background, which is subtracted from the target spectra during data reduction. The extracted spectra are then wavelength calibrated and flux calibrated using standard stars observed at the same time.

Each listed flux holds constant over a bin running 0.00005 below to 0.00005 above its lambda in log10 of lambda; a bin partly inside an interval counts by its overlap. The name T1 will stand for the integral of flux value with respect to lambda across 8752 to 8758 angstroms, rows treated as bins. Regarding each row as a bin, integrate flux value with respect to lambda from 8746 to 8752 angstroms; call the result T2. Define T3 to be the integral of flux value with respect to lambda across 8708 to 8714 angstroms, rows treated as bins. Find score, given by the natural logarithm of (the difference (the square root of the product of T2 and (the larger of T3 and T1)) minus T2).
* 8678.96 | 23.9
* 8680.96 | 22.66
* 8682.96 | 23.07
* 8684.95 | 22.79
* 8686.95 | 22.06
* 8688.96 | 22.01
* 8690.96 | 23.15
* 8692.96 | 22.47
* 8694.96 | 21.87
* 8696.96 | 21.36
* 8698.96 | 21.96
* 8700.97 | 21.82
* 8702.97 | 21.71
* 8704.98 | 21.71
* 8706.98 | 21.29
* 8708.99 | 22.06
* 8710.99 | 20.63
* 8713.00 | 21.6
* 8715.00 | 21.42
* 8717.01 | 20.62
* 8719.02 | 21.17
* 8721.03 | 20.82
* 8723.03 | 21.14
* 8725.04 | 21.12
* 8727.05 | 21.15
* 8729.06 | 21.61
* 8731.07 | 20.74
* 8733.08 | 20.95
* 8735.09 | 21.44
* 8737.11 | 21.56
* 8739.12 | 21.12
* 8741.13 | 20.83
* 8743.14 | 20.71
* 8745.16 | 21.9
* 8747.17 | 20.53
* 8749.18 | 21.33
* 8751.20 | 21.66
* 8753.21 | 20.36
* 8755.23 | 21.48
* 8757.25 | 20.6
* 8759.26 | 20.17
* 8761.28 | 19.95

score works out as -0.3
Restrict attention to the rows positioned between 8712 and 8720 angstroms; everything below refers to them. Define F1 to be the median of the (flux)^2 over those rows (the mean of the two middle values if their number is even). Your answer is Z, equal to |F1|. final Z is 453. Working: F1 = 453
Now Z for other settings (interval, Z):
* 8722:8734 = 446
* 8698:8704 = 476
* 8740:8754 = 434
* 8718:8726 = 446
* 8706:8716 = 459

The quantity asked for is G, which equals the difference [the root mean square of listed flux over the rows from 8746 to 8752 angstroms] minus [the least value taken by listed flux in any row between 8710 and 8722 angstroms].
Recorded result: 0.56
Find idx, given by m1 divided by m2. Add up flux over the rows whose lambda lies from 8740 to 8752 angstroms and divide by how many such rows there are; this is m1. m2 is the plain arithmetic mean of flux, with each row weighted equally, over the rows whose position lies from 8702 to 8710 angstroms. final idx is 0.98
